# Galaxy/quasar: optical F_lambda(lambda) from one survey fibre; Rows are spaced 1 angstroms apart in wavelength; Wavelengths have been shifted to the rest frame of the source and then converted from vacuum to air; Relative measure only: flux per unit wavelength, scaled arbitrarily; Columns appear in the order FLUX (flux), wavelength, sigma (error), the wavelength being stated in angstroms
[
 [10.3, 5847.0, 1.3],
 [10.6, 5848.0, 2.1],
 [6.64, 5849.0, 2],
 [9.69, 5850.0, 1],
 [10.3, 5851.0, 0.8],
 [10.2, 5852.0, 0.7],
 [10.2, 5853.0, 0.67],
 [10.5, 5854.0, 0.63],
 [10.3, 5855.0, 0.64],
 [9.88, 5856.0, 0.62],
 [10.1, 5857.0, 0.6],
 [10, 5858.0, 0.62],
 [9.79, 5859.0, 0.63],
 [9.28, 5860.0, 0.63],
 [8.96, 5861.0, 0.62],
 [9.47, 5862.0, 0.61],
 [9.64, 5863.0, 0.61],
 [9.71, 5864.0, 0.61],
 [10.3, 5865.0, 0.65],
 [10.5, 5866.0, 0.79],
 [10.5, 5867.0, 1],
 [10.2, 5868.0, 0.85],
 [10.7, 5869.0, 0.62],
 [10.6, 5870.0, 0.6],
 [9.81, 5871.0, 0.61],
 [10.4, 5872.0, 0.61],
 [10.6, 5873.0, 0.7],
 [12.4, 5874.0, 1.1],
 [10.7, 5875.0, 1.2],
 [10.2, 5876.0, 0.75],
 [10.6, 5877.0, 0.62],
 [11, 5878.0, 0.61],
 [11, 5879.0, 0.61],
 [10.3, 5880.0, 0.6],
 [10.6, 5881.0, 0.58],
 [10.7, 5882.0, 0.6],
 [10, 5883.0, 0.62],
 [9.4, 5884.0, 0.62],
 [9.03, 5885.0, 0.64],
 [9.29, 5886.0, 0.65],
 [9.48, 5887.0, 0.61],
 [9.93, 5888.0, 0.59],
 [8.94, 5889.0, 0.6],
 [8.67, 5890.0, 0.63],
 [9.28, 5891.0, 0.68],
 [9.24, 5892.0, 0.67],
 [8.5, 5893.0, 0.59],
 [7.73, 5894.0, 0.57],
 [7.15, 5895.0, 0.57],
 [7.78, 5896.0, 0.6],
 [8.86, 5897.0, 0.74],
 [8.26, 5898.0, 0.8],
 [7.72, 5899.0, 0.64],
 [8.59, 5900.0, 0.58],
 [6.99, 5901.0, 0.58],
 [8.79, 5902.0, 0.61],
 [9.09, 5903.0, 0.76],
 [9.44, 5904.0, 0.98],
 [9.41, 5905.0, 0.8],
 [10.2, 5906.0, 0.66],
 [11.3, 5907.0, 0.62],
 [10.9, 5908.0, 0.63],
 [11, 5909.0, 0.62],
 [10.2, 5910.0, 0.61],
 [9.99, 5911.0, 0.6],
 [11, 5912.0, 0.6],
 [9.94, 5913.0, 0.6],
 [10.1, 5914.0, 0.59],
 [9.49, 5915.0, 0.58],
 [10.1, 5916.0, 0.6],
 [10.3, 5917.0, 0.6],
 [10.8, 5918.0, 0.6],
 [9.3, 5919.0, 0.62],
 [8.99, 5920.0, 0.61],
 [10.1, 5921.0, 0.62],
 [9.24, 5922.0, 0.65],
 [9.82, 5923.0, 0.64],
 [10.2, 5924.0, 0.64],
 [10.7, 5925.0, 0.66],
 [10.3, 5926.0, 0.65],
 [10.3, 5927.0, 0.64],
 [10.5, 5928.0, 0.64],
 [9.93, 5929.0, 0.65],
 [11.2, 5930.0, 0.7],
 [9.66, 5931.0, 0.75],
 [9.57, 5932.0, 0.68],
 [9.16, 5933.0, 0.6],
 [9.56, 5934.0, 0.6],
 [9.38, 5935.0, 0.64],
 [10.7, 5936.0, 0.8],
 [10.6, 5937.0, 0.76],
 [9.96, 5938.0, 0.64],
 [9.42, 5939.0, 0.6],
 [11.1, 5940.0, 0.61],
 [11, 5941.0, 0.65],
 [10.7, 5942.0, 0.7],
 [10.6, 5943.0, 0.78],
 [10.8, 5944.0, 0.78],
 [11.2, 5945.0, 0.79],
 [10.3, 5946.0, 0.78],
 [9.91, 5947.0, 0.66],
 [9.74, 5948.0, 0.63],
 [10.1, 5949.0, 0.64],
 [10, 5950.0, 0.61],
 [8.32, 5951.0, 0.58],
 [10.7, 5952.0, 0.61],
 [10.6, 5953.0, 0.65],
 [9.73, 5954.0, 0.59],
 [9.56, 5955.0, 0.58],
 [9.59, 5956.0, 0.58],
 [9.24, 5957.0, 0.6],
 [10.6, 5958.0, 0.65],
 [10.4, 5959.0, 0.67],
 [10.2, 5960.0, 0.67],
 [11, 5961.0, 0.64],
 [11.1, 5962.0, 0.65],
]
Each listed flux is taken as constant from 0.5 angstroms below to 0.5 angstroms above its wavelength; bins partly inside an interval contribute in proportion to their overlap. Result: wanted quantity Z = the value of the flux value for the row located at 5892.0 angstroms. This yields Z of 9.24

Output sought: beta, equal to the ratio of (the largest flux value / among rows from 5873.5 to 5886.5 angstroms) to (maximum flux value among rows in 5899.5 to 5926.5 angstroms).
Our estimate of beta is 1.10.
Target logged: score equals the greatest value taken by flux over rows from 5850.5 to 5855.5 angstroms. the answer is 10.5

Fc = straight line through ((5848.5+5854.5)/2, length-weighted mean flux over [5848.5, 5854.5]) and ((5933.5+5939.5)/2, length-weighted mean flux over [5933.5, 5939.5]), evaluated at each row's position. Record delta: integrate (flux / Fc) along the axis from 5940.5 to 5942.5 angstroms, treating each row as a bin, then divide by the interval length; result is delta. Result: 1.09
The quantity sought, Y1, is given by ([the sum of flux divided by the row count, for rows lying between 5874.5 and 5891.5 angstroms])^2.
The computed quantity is 99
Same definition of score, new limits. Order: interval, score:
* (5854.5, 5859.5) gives 10.3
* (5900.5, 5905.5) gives 9.44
